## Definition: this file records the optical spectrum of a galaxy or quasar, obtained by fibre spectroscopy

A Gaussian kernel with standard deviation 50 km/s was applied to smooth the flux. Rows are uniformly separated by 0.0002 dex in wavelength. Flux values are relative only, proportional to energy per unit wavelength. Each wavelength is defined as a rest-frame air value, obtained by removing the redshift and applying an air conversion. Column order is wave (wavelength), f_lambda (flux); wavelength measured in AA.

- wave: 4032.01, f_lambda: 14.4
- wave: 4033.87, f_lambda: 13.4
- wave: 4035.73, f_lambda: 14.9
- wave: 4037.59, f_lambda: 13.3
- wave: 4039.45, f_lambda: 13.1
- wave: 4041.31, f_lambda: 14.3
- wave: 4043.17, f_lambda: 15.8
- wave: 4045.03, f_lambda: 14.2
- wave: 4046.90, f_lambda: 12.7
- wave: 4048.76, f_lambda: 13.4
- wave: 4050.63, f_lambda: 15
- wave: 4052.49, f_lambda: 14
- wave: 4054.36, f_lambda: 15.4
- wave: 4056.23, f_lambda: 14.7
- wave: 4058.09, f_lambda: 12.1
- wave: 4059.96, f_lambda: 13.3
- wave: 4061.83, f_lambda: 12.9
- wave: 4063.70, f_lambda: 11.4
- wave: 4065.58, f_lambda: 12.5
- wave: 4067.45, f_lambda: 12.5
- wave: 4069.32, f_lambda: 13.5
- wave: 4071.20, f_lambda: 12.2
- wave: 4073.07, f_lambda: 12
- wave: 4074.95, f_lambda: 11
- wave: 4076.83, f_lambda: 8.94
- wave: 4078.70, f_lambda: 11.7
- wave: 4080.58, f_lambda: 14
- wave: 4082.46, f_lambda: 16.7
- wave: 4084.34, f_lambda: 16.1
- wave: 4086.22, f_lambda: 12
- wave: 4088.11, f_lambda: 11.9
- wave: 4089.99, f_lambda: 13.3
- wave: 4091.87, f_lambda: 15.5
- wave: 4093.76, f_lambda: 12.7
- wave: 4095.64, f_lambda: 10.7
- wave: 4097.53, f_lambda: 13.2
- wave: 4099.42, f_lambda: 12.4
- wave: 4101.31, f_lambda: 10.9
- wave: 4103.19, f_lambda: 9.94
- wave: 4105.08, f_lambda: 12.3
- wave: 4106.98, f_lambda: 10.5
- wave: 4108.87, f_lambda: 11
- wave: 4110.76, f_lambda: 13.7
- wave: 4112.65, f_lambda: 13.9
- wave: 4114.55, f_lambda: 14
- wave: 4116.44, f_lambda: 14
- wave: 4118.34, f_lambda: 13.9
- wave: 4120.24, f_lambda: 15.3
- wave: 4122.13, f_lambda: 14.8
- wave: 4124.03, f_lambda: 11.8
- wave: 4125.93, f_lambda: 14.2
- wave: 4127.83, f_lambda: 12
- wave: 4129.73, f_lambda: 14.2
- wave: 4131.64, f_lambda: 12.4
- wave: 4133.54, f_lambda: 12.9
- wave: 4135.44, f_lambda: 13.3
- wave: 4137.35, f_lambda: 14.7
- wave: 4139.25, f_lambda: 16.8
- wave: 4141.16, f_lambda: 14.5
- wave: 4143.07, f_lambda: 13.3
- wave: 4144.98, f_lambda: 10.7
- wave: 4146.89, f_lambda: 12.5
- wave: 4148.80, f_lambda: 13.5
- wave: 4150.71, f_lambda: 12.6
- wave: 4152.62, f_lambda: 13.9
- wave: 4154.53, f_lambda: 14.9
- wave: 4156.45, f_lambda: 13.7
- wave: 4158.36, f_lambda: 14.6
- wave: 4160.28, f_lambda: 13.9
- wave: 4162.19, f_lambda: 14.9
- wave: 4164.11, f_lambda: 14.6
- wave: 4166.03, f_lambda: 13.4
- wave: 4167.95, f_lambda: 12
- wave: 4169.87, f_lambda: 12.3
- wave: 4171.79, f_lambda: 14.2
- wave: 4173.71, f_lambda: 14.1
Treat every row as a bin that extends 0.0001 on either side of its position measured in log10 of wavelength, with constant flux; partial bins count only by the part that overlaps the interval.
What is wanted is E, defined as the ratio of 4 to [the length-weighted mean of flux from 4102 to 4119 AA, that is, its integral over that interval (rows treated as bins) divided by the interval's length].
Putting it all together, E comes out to 0.32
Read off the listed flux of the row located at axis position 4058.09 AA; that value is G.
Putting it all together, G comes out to 12.1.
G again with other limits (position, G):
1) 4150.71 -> 12.6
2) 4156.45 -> 13.7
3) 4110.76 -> 13.7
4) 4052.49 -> 14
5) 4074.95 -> 11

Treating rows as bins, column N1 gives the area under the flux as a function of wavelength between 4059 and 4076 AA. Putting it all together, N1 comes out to 210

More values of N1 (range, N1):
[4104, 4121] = 223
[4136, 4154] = 245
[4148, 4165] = 239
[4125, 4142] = 236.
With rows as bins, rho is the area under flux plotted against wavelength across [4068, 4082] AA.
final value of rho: 169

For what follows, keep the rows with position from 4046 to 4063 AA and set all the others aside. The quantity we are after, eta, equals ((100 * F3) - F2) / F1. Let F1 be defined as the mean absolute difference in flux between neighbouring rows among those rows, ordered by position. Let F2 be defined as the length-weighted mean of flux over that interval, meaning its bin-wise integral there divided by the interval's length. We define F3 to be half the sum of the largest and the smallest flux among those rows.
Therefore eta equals 1134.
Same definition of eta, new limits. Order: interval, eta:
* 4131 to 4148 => 886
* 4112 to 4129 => 1106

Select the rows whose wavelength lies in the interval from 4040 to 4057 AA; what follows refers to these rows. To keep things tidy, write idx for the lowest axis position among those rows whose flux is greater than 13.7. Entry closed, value 4041.31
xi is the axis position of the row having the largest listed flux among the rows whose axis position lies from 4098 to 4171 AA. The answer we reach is 4139.25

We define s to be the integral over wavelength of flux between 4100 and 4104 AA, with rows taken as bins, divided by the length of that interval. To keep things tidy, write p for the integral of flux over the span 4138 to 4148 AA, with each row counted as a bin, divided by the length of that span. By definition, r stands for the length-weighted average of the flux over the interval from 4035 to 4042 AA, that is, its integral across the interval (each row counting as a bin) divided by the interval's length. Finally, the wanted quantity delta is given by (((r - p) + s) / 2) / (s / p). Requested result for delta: 7.0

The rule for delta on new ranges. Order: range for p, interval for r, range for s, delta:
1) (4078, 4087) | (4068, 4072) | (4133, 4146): 6.4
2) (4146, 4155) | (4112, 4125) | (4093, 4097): 7.0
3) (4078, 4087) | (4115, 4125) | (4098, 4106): 7.0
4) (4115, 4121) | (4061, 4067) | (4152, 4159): 6.1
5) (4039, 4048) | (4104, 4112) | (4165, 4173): 5.9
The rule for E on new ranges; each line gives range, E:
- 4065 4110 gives 0.32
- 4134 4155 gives 0.29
